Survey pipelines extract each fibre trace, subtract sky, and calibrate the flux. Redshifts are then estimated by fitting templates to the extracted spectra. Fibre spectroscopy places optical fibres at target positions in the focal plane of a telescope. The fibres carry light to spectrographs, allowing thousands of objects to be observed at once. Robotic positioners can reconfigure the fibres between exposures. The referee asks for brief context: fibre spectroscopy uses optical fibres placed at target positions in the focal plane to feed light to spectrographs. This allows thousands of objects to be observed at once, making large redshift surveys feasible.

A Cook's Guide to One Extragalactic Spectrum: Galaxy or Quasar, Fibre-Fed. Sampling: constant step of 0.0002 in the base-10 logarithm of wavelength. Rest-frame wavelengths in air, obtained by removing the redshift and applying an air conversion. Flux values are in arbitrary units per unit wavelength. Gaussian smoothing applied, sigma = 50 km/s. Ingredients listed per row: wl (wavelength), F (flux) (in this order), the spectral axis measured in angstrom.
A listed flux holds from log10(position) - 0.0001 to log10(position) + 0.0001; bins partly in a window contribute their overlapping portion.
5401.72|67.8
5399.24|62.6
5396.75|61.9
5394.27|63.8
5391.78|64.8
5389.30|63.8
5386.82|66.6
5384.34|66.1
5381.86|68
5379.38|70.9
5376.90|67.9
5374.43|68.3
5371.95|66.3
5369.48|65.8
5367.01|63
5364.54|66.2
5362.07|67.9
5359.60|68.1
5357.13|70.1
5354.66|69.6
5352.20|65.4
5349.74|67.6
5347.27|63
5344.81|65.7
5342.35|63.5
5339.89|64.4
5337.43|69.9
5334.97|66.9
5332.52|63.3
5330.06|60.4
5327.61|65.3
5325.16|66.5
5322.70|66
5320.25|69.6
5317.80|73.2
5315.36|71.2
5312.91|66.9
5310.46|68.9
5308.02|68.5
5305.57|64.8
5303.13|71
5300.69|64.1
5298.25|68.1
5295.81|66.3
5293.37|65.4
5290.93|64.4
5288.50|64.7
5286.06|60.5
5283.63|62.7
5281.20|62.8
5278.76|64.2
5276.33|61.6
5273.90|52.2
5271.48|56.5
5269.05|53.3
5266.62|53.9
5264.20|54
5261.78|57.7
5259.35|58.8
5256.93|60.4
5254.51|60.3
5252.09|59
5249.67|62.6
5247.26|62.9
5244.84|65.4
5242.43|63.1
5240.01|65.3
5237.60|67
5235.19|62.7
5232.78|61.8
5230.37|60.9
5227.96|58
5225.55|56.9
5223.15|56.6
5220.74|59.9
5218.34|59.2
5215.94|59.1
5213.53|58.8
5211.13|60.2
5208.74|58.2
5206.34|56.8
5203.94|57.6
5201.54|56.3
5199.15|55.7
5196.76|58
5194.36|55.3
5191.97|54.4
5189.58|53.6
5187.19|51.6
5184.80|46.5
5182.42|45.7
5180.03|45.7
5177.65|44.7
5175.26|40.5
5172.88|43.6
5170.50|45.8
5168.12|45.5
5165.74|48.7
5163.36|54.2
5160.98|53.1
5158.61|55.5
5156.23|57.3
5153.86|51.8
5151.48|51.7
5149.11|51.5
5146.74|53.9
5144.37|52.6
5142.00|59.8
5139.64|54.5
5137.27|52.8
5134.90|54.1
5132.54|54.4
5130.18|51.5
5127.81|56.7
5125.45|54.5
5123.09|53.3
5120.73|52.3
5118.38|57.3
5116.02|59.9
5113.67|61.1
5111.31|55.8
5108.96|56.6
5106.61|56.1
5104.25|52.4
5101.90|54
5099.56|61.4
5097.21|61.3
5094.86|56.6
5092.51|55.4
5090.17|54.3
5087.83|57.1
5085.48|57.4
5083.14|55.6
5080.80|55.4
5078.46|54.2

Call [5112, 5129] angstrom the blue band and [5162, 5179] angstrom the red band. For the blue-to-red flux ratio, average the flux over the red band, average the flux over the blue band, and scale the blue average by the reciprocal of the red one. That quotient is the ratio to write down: 1.22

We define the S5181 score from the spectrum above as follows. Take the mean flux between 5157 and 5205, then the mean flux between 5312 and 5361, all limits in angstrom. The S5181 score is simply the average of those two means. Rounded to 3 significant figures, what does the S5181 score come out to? 58.7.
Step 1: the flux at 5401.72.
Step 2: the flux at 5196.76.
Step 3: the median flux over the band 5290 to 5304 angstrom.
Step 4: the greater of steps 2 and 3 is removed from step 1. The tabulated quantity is 2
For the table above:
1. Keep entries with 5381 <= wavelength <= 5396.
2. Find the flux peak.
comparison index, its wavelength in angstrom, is 5381.86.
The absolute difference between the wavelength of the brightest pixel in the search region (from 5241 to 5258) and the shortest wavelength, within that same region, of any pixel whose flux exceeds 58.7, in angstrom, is 2.4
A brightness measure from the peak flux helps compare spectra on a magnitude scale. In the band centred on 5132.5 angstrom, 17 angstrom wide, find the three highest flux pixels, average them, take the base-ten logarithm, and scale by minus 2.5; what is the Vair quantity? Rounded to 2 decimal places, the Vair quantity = -4.36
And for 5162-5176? -4.24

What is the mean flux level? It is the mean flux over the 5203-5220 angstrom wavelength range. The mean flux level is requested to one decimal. 58.6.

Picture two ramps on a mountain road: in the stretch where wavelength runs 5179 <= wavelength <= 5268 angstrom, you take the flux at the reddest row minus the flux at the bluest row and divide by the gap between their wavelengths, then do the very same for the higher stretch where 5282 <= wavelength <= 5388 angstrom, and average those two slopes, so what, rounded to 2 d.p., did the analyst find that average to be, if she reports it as 0.07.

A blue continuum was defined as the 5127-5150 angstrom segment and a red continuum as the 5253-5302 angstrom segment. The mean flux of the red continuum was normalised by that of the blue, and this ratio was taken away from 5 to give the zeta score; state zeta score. 3.88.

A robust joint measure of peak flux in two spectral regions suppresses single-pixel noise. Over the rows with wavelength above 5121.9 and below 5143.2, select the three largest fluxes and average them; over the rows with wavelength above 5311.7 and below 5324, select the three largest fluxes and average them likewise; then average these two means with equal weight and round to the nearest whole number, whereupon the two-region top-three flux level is 64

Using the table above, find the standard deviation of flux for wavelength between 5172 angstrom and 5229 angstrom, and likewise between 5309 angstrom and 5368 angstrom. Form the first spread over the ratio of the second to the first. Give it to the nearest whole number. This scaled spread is 12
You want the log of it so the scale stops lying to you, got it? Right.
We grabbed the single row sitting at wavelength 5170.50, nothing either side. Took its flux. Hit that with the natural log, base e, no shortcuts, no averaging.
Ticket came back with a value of 3.82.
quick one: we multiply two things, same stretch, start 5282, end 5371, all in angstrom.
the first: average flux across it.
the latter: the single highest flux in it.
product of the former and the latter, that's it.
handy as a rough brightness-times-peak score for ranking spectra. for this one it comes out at 4857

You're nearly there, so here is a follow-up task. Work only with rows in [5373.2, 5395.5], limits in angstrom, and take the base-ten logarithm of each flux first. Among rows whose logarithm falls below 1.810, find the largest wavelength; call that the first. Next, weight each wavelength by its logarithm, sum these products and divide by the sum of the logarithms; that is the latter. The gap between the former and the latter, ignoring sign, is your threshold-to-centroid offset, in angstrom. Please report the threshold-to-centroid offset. 10.0 angstrom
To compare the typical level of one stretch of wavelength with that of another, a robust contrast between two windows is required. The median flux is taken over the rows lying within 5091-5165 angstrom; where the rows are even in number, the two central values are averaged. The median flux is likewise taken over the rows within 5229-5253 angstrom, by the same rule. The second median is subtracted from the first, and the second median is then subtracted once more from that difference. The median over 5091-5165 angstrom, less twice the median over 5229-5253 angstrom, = -71.1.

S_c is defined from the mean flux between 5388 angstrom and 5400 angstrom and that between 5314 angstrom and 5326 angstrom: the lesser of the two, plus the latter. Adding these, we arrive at 133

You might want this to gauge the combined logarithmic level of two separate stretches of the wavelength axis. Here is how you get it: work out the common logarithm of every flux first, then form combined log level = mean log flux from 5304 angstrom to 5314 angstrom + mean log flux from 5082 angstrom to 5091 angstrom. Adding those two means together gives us 3.577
